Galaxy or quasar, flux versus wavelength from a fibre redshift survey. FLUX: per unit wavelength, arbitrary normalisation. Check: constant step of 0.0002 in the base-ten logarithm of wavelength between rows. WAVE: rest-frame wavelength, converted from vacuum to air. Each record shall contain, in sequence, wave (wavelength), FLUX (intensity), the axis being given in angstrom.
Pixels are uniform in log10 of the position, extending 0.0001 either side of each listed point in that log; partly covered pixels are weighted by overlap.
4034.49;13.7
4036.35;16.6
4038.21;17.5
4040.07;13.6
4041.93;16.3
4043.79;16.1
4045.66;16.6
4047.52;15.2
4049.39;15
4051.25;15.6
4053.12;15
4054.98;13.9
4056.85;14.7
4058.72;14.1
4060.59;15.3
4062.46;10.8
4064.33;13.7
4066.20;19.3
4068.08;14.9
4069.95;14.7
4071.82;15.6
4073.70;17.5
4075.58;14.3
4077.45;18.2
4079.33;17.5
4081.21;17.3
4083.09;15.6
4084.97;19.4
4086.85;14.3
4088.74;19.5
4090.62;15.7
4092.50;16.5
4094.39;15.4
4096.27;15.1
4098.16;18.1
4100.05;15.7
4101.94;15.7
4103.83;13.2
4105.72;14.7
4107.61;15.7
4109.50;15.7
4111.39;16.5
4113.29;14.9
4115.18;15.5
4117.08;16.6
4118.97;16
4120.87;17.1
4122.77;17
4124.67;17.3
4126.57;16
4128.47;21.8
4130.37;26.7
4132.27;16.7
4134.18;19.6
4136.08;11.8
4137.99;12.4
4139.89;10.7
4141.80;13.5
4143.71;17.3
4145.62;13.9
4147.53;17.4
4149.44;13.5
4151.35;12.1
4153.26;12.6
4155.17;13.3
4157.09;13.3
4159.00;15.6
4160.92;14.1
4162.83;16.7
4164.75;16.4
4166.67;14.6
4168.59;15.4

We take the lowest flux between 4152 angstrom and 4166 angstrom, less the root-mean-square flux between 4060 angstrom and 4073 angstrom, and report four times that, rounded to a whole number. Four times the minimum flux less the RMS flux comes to -10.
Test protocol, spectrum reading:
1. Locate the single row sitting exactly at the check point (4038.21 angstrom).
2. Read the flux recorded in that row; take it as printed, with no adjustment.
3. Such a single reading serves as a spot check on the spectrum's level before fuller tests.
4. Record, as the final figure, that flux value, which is 17.5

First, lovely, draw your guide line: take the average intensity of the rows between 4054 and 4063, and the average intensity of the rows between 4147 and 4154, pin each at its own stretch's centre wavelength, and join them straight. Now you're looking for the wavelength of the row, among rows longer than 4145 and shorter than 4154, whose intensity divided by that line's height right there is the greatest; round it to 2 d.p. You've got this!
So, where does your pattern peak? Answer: 4147.53 angstrom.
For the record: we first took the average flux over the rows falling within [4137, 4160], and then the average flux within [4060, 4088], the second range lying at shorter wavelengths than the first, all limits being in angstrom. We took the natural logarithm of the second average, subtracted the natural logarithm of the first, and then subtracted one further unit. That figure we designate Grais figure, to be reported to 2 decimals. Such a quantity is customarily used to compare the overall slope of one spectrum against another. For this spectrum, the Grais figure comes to -0.86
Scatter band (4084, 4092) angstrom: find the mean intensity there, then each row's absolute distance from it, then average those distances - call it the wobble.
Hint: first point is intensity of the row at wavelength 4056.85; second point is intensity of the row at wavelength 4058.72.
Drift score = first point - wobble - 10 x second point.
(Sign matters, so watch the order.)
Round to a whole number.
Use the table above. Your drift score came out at -129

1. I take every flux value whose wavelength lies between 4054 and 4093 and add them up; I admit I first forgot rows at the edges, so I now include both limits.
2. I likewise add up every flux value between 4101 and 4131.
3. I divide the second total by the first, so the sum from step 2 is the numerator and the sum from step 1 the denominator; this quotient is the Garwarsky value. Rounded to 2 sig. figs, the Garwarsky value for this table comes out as 0.81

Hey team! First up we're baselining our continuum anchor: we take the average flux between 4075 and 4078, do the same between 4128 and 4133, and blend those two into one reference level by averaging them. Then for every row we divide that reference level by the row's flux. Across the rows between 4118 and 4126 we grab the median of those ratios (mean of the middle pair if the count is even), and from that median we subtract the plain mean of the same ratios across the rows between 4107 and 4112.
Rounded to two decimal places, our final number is -0.08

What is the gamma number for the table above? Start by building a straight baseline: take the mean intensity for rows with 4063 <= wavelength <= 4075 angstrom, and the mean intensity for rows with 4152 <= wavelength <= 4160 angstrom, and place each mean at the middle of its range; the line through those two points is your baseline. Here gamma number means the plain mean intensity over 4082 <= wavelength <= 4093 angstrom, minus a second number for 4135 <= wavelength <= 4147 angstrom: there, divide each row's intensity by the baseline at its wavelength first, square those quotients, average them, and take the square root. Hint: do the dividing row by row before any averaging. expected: 15.9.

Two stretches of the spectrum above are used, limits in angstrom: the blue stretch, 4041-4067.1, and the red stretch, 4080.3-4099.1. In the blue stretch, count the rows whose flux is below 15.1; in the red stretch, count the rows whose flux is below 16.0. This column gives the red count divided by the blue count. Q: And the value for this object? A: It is 0.71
